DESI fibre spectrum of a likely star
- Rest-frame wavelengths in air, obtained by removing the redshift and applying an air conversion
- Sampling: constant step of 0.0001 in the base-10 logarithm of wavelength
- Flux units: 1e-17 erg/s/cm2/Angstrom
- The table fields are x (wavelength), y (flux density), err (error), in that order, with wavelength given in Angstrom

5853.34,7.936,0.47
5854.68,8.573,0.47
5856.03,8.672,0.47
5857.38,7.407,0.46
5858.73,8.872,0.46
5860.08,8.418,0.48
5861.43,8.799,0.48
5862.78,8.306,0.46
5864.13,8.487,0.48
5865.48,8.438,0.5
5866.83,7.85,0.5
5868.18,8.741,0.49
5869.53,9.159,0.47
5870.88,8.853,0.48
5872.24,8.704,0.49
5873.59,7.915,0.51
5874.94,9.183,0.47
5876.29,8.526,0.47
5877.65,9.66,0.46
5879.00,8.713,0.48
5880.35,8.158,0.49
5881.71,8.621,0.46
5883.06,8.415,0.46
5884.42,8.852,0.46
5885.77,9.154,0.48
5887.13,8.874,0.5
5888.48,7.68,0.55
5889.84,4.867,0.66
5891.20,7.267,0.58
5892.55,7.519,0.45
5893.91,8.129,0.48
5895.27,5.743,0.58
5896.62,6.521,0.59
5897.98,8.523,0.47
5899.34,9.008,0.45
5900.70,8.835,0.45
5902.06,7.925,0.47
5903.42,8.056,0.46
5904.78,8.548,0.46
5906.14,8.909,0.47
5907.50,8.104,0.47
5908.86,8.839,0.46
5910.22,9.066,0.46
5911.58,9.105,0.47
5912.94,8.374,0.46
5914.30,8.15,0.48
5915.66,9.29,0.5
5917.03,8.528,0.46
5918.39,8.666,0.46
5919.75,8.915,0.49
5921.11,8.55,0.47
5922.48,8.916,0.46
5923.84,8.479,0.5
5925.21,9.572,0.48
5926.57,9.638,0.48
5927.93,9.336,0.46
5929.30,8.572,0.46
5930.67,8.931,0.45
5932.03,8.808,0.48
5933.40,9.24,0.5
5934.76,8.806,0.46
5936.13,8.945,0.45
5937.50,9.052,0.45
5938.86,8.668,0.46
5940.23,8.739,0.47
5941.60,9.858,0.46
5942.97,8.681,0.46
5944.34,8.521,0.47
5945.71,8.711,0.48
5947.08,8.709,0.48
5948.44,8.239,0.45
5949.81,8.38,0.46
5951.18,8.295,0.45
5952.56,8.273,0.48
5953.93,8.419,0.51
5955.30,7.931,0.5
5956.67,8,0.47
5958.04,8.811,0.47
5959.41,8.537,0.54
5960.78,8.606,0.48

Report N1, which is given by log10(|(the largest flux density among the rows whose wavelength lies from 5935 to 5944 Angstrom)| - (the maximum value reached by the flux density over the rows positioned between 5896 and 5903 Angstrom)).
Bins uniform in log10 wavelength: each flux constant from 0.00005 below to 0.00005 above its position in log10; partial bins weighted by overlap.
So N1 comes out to -0.1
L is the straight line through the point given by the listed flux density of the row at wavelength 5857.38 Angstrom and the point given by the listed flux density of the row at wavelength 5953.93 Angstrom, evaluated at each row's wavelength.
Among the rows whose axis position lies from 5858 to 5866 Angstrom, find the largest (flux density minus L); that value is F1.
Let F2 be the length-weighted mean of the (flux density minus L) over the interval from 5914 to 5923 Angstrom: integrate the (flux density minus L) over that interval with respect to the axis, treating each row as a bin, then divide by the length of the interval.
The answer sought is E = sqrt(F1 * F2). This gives 1.00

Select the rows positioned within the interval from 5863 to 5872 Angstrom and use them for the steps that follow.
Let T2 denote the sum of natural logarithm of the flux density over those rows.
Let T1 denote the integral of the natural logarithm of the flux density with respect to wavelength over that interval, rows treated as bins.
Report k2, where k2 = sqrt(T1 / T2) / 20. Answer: 0.0612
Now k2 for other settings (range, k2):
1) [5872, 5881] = 0.0567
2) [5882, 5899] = 0.0596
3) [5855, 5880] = 0.0589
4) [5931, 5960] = 0.0588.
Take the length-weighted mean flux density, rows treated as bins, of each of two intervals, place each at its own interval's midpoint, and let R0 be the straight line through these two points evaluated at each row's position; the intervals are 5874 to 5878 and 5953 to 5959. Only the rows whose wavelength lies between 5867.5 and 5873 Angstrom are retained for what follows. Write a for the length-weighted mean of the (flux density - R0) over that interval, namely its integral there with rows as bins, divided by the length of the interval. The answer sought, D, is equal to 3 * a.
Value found -0.6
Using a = -0.2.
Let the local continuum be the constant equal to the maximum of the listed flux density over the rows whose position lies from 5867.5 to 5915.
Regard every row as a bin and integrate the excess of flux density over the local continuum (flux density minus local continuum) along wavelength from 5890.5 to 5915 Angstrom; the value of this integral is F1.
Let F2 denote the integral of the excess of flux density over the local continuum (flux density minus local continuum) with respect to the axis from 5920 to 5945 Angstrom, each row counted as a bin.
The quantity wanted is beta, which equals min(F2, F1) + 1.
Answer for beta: -36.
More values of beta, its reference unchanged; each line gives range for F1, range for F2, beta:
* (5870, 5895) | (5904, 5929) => -34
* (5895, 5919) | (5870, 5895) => -34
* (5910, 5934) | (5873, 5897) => -39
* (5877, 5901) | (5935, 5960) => -38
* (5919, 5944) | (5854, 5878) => -25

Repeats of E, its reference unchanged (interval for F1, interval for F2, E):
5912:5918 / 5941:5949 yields 0.76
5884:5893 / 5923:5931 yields 1.18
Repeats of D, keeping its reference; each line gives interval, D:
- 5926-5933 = 1.6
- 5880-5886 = -0.9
